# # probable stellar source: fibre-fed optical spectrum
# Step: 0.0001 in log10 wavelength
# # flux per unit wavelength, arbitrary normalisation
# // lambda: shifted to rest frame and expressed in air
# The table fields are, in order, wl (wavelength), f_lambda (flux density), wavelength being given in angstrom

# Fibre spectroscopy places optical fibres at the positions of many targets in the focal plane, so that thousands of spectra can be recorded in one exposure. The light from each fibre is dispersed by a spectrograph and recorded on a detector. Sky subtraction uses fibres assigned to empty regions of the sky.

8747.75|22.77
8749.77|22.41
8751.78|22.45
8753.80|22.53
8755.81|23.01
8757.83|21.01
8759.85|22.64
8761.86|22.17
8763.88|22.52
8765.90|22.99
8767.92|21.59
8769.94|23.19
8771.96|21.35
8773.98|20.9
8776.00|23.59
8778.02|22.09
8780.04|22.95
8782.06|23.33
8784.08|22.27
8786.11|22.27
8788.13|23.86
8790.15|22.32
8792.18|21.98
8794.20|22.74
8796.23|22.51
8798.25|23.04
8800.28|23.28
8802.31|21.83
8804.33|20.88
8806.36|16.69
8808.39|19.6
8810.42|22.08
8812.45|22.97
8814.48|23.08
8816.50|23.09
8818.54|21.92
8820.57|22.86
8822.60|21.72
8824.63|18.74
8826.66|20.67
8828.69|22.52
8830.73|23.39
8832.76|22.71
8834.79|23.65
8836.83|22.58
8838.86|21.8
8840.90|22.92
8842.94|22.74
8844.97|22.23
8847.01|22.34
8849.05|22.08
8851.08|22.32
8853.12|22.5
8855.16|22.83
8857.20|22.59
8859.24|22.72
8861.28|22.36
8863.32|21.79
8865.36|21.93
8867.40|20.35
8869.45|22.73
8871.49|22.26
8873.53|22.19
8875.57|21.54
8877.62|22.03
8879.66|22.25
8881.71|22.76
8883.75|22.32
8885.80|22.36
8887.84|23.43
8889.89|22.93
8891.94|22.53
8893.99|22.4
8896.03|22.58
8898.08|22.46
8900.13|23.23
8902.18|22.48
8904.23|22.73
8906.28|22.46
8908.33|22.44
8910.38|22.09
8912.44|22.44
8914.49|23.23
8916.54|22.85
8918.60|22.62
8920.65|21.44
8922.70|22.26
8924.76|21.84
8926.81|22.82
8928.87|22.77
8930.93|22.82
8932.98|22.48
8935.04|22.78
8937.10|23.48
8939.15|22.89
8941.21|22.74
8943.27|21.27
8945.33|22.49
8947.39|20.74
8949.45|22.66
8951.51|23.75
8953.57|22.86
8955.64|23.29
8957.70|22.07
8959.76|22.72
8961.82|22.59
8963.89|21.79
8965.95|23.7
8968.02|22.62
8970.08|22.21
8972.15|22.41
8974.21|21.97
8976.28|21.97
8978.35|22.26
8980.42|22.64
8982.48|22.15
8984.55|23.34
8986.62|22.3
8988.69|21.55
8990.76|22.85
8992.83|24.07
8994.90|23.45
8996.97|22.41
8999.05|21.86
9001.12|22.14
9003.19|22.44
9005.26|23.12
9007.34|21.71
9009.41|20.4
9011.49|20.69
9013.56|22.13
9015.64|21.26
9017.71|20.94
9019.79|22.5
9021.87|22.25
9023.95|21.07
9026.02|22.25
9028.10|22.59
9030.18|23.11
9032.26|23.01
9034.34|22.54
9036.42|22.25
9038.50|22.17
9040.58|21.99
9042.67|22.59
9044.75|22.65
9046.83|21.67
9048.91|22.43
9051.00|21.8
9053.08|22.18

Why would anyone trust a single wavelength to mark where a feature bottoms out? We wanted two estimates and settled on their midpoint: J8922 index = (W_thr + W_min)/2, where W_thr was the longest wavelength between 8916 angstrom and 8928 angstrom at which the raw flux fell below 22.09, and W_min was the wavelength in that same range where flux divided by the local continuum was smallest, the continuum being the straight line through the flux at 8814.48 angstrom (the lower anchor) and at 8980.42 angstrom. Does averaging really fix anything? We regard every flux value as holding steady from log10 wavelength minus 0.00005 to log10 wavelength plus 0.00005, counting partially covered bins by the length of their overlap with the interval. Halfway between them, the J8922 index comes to 8922.7 angstrom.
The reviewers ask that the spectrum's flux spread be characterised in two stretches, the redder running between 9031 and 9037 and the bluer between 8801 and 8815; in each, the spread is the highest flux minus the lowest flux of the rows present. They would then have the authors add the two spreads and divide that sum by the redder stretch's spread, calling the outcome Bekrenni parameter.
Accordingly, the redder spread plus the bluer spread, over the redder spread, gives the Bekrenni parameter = 9.4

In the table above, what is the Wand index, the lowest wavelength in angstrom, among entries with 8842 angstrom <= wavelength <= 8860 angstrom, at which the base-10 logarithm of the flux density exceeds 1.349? 8842.94 angstrom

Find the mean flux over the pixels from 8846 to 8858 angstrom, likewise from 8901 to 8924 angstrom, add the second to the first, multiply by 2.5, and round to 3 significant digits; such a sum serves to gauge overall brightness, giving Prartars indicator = 112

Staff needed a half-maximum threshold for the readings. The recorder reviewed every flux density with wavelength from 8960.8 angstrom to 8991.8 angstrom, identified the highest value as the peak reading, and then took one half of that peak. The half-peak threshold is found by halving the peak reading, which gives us 11.85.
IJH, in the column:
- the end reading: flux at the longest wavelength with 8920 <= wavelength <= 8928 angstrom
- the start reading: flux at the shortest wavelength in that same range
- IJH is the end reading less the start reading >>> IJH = 1.4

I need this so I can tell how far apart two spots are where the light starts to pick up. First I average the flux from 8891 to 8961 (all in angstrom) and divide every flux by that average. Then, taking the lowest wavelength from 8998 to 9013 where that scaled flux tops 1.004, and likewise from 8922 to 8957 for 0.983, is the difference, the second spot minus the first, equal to -82.6 angstrom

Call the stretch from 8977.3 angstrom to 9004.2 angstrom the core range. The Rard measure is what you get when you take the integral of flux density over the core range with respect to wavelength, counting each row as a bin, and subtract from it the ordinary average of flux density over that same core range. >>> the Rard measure 585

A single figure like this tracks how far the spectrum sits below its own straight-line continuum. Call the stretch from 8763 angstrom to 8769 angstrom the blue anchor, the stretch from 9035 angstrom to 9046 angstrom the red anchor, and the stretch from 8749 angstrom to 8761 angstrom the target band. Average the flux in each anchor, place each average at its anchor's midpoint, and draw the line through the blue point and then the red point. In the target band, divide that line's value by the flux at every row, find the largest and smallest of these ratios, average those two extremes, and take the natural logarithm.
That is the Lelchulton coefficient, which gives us 0.02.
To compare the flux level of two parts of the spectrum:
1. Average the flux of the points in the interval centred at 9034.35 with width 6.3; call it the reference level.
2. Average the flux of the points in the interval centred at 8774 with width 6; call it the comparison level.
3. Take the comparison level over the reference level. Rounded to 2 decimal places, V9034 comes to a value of 0.97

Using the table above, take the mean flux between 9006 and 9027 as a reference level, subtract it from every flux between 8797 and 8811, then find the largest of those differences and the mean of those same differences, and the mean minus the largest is -2.2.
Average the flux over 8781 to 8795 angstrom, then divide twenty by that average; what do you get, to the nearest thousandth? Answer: 0.882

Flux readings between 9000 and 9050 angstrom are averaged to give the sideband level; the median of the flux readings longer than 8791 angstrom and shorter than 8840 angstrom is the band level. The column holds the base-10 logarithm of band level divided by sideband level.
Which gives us 0.008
